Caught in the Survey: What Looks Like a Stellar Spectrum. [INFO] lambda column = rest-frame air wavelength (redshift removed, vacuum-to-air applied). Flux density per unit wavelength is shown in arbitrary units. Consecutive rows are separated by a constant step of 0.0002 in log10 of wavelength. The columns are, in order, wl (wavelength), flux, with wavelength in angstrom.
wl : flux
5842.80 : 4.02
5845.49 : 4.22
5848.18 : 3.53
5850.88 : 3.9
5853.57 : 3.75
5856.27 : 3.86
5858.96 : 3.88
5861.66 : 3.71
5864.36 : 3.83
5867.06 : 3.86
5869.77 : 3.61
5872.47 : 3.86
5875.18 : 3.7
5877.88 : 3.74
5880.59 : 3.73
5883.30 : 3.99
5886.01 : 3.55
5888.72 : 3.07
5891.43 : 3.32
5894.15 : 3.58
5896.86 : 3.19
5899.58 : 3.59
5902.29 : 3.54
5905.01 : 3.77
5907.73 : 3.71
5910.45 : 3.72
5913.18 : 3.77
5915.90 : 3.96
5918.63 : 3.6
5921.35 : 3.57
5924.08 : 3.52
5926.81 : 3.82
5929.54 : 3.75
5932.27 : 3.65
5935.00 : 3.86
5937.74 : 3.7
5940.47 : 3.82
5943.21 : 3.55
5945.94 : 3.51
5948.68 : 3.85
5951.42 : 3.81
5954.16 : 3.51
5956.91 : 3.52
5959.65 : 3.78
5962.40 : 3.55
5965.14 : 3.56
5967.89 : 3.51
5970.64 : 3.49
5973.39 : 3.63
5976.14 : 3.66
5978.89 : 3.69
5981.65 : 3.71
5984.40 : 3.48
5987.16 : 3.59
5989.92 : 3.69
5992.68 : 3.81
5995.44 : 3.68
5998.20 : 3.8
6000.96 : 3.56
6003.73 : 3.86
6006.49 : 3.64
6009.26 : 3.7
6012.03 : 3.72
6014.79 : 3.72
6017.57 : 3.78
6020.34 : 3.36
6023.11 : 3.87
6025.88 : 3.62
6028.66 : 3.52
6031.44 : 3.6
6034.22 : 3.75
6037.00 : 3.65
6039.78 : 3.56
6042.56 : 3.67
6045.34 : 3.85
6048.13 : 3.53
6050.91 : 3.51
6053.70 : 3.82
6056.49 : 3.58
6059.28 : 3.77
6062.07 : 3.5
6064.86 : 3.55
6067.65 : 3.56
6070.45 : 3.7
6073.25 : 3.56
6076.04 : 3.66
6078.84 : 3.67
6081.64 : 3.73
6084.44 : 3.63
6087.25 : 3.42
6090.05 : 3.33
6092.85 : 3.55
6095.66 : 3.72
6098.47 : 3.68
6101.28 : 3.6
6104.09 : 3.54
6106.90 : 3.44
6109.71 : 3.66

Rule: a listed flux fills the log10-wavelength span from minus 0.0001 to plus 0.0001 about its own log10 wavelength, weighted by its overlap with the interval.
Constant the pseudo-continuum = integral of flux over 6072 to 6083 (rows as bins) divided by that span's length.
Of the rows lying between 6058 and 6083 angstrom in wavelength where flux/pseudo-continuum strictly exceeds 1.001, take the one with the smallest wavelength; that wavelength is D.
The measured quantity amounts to 6059.28 angstrom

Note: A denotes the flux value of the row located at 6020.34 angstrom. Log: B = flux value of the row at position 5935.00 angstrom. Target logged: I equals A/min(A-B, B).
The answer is -7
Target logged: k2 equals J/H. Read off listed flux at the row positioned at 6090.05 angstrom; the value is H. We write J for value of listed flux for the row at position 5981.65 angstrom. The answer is 1.11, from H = 3.33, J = 3.71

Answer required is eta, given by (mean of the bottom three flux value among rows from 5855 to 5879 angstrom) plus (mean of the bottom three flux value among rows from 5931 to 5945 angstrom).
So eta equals 7.3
